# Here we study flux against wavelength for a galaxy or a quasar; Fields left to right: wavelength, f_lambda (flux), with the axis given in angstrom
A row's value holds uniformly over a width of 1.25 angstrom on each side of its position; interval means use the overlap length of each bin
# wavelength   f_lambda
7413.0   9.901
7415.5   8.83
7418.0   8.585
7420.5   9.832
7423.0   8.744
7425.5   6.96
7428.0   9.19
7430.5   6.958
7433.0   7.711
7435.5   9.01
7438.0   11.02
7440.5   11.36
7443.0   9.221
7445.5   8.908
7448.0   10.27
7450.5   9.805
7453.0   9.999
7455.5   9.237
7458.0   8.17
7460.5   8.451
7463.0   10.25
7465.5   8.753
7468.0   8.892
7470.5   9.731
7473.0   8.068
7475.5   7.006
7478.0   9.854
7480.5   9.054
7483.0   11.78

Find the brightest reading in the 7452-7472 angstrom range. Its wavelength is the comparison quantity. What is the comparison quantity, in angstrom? 7463.0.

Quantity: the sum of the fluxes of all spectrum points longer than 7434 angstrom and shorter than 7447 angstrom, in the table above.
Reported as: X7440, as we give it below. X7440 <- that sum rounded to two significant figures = 50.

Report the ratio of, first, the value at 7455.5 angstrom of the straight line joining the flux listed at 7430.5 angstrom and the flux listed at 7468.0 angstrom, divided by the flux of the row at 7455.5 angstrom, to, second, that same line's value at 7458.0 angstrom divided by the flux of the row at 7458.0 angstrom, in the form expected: 0.871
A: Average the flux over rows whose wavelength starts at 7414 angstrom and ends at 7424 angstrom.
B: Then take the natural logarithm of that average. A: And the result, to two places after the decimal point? 2.20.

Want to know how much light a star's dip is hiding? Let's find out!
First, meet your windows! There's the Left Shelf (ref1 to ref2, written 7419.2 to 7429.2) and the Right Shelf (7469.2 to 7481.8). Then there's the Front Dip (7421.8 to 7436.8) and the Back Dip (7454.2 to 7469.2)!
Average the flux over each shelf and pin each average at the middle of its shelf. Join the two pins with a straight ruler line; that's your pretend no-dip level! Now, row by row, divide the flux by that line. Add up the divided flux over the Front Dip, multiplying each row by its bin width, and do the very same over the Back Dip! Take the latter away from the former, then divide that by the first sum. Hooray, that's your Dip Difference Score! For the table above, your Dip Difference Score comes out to -0.10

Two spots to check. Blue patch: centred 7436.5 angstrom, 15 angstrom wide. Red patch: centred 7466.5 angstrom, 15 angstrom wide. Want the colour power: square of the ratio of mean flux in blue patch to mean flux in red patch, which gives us 1.04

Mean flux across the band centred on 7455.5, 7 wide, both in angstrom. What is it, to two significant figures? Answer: 9.1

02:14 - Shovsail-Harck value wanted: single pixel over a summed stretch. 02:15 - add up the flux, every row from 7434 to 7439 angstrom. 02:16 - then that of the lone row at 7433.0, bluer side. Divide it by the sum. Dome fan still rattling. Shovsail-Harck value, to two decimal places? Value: 0.38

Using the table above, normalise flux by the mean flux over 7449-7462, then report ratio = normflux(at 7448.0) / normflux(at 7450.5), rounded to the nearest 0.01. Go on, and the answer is 1.05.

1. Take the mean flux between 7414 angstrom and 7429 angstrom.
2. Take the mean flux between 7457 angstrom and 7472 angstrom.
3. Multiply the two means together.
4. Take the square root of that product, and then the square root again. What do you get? 2.98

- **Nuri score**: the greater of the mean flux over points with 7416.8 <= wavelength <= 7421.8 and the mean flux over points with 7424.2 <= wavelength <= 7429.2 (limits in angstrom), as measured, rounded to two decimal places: 9.21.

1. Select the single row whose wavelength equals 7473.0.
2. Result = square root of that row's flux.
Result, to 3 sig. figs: 2.84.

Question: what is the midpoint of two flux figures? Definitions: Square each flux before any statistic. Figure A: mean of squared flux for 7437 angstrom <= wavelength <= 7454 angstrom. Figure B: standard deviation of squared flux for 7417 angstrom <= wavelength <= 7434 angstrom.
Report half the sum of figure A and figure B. 60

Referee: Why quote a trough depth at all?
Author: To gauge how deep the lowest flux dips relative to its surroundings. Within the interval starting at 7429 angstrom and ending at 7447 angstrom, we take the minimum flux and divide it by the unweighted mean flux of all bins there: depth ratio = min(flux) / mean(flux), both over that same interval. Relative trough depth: 0.76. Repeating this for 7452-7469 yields 0.90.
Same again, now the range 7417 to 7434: 0.84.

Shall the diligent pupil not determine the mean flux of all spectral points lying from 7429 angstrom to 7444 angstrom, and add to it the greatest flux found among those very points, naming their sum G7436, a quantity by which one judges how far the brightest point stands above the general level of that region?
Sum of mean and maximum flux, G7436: 20.6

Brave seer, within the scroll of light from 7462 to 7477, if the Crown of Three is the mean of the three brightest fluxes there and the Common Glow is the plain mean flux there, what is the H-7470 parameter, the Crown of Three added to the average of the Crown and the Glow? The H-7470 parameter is 18.8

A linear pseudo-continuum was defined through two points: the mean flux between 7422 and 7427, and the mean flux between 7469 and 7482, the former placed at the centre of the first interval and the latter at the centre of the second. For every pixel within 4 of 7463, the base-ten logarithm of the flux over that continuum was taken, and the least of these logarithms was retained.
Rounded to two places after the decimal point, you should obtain 0.00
